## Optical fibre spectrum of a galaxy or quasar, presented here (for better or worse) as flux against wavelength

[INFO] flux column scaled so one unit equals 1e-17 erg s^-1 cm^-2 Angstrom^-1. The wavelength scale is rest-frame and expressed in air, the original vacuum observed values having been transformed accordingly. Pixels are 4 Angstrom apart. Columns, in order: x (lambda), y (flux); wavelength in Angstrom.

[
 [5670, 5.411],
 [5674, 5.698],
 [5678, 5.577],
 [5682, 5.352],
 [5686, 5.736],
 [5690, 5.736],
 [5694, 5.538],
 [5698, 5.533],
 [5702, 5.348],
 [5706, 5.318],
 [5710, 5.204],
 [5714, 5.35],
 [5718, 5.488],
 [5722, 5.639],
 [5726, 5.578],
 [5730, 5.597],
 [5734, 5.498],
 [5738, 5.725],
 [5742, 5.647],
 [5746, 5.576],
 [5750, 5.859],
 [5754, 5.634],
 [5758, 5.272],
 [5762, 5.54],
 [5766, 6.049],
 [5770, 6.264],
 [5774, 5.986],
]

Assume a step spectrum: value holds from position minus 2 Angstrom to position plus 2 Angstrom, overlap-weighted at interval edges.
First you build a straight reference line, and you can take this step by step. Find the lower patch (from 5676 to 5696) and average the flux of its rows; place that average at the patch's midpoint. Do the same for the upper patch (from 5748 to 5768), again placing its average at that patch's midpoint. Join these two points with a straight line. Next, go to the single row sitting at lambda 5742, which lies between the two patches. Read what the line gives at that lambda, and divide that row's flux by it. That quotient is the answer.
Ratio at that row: 1.00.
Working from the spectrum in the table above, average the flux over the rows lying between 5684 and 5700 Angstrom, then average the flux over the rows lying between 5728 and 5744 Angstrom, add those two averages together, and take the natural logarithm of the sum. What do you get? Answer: 2.421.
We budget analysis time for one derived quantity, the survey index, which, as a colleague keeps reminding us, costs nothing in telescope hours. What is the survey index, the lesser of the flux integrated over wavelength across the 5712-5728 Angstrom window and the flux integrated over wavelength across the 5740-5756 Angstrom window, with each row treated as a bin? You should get 88.2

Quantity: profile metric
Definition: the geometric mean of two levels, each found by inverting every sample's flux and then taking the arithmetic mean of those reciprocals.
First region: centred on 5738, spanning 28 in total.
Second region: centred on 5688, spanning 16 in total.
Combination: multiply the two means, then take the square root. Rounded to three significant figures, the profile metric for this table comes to 0.178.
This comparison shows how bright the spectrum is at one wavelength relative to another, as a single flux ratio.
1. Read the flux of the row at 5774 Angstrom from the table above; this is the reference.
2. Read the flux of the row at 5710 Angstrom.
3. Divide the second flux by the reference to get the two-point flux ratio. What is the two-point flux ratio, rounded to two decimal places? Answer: 0.87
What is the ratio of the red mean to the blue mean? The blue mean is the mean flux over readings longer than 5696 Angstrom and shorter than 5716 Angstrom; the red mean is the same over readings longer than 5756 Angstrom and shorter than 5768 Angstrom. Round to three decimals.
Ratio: 1.050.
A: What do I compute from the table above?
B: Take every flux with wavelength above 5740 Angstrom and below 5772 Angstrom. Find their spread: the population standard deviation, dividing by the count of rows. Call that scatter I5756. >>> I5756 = 0.294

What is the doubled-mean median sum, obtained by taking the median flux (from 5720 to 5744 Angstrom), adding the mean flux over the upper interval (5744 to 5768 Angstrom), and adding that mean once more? 16.9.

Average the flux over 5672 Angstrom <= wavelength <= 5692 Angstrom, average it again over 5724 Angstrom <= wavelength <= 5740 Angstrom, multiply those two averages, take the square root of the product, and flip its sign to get -5.61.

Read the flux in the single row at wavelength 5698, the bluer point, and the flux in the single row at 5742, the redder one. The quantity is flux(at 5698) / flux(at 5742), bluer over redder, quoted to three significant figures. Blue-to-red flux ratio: 0.980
